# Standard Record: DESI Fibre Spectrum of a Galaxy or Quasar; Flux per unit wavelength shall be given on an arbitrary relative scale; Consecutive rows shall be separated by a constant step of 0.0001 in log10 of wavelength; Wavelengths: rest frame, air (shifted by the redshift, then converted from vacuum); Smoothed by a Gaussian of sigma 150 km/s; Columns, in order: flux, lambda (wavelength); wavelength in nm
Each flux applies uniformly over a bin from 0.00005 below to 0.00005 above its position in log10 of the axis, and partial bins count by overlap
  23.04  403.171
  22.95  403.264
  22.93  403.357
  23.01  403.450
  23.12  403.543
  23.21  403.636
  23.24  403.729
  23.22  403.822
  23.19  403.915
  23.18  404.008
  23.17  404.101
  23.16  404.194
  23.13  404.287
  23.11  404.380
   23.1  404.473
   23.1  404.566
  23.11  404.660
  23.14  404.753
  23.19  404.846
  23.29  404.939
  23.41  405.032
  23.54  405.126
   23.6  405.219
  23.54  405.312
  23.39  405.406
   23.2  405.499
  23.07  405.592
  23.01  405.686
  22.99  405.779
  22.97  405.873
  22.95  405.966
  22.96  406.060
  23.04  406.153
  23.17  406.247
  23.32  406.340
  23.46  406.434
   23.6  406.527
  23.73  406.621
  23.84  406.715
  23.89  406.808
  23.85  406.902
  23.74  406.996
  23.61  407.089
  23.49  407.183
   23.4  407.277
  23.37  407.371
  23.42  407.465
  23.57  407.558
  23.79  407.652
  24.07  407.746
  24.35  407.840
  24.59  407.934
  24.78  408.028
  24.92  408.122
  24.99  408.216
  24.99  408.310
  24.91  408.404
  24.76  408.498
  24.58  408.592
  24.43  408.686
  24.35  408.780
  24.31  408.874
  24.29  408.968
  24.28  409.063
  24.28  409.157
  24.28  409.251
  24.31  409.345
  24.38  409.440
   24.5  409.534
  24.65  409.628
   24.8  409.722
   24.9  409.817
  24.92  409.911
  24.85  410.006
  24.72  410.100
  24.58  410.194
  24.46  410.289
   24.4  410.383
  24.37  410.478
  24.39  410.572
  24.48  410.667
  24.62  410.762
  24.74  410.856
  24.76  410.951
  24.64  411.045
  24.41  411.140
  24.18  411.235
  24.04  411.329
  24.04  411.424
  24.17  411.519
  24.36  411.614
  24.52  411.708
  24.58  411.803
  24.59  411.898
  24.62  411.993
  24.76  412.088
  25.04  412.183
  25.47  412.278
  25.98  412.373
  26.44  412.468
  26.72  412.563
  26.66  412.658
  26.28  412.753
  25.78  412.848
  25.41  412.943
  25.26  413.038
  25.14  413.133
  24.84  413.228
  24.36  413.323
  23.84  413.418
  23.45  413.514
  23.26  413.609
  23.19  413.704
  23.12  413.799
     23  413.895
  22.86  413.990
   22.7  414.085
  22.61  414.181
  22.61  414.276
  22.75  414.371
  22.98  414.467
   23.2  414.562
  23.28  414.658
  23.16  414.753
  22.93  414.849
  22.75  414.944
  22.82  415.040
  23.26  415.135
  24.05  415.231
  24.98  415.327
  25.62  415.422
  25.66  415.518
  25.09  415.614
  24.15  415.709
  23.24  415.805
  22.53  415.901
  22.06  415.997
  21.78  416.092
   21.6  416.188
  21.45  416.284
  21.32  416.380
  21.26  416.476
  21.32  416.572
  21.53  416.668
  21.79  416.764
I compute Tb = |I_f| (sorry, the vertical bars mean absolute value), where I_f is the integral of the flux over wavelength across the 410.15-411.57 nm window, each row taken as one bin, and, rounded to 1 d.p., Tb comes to 34.7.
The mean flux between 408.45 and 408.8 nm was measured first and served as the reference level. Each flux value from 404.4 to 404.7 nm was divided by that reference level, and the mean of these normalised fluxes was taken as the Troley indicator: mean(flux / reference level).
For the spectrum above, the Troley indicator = 0.94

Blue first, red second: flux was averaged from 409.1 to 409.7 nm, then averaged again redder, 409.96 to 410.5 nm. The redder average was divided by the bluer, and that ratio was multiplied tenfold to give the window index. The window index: 10.1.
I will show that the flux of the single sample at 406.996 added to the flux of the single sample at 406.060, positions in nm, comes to 46.7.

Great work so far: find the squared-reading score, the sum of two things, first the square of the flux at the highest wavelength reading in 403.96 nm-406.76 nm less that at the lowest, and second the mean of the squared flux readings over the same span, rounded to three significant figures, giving 572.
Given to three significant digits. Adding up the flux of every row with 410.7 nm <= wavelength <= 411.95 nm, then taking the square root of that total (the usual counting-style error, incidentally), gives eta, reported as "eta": 17.8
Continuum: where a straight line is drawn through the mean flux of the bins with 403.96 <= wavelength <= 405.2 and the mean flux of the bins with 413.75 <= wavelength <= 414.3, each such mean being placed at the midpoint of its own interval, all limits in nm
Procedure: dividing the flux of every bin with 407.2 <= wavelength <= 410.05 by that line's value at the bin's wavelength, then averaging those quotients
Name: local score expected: 1.06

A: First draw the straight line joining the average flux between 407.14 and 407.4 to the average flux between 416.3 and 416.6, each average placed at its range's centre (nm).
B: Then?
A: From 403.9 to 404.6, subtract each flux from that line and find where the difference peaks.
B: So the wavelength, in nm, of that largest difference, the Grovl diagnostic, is 403.915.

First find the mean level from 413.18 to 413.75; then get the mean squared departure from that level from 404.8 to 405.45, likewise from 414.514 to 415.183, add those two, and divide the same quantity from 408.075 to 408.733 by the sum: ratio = 1.2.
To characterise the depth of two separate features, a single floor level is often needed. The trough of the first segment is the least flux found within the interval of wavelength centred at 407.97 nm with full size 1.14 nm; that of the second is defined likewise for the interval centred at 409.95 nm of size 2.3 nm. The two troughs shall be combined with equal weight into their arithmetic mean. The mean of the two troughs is 23.85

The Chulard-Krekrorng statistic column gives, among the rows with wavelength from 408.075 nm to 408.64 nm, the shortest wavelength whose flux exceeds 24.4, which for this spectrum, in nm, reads 408.122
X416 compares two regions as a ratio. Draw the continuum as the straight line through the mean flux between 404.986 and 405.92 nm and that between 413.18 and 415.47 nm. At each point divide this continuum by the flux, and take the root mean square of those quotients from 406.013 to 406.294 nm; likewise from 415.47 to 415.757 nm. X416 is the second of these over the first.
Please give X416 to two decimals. 0.93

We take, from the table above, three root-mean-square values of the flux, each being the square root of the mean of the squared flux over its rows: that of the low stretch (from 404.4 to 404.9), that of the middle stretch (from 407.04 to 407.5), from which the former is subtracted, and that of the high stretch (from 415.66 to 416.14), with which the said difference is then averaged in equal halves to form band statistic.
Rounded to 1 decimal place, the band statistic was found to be 11.5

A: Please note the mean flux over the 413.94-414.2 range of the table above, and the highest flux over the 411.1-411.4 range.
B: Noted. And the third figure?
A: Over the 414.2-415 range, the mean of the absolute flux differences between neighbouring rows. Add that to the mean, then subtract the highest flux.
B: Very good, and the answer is -1.5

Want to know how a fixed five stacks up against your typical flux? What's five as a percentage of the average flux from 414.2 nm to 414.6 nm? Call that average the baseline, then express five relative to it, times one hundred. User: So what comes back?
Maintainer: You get 21.8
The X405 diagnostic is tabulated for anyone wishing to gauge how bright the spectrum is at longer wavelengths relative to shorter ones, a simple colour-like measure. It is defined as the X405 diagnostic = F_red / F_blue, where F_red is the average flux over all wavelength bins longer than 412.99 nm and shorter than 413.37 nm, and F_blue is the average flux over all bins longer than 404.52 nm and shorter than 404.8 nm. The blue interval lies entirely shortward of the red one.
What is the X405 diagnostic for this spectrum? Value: 1.08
